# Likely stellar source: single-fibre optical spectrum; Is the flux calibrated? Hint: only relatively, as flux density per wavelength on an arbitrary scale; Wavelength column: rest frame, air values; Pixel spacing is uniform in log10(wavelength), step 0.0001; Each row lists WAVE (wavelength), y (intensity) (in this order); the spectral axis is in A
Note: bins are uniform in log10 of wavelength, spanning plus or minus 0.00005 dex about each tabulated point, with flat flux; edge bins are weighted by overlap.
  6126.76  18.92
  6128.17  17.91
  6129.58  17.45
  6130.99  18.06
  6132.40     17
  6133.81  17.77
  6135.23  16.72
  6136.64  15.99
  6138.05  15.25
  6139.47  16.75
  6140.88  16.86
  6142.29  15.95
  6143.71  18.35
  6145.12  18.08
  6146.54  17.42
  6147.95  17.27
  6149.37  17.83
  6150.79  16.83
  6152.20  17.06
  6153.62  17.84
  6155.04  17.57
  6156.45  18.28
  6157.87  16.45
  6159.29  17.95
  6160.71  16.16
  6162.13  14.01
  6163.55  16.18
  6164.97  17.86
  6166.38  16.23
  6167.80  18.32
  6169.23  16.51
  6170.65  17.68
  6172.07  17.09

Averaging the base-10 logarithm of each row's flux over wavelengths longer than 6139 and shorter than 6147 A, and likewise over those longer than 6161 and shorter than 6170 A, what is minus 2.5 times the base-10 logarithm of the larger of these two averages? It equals -0.230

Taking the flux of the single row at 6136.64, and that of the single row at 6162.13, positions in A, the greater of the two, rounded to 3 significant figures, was 16.0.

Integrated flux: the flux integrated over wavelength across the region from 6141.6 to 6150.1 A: 148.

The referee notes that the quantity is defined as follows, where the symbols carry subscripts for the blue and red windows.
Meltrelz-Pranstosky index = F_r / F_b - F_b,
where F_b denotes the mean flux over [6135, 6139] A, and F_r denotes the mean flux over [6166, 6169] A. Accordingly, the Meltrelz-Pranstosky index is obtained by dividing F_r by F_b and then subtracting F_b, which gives -14.9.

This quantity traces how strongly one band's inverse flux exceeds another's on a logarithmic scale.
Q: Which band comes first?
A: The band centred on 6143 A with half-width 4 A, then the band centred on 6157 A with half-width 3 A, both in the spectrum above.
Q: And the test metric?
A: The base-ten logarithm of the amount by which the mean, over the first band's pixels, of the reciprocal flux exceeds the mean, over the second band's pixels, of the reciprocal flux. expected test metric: -2.9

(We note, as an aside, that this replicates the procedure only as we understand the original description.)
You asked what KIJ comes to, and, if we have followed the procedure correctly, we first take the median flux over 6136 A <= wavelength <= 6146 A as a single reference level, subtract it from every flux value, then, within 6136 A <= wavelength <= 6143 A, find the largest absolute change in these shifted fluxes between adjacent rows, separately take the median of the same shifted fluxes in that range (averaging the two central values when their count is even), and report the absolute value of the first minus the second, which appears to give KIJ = 2.3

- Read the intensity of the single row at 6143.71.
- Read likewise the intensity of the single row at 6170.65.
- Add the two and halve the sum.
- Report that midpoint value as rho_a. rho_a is 18.0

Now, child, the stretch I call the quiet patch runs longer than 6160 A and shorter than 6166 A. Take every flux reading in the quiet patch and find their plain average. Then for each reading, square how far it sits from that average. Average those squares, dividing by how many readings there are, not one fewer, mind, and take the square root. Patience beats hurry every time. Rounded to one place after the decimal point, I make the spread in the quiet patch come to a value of 1.4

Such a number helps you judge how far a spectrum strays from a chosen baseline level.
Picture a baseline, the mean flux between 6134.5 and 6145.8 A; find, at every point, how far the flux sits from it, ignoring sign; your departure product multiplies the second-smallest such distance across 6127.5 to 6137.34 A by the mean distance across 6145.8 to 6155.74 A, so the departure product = 0.17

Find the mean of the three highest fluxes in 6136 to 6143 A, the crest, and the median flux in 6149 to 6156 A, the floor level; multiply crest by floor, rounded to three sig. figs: 290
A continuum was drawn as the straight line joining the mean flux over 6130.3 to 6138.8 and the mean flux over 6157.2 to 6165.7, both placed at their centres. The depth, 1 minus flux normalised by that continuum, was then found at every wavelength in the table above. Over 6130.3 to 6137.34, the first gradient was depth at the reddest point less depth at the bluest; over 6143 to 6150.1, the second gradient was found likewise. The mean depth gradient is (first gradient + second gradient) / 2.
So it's 0.07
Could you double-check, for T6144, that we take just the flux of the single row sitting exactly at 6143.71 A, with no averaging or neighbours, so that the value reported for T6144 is 18.35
